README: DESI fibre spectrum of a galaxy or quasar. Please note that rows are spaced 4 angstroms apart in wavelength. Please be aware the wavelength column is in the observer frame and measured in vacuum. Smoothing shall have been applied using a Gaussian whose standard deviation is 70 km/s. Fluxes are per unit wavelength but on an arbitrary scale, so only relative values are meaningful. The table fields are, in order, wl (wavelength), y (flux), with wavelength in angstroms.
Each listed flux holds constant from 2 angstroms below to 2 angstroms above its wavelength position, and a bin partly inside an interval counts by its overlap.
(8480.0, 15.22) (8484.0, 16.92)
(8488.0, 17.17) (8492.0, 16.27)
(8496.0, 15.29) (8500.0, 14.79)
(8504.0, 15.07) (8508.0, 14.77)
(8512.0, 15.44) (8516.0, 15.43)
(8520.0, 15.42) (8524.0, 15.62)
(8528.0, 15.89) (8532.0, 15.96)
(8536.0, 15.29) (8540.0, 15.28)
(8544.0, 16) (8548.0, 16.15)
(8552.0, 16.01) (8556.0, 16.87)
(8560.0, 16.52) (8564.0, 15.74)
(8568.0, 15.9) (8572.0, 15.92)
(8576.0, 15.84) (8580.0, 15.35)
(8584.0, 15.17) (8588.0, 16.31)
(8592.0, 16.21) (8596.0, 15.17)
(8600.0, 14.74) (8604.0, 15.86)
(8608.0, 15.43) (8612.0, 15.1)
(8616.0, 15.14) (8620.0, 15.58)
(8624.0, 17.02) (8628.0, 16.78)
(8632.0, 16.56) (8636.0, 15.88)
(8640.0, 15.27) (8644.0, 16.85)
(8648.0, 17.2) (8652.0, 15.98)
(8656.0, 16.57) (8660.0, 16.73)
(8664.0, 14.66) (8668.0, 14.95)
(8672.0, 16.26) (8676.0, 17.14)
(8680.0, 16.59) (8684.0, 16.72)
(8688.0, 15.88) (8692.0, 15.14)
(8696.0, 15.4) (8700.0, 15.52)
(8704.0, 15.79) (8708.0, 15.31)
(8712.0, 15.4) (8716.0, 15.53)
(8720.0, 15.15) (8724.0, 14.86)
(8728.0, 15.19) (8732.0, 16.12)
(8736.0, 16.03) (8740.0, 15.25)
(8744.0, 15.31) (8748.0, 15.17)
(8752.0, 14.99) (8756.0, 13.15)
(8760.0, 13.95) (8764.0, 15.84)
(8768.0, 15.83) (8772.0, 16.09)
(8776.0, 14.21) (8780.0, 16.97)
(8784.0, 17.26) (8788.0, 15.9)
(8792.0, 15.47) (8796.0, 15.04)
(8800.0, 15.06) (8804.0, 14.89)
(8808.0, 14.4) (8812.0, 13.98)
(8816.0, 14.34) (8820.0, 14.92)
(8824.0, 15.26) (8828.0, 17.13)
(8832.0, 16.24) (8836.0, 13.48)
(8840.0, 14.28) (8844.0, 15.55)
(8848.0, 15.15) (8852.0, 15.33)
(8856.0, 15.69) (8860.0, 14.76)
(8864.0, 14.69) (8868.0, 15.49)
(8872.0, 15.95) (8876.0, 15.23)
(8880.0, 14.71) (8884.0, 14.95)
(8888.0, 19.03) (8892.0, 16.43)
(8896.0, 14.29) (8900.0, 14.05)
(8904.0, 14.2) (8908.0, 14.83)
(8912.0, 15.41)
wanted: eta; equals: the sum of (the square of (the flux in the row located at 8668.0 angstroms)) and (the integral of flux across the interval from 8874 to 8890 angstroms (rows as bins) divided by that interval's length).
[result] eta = 239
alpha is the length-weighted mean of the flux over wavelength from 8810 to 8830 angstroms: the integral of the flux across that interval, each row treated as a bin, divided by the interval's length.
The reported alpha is 15.1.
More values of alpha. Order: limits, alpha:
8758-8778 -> 15.2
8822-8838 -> 15.5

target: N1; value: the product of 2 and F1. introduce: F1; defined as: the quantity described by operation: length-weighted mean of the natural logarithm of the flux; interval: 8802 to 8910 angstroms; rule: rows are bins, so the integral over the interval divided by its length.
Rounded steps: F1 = 2.72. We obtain 5.43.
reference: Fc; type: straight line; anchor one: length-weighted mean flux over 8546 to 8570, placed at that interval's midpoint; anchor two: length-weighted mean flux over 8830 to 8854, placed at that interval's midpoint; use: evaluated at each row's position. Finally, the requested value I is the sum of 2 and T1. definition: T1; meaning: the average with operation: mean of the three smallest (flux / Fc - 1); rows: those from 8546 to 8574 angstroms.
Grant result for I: 1.98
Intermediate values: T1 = -0.019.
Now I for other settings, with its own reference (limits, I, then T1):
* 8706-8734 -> 1.97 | -0.028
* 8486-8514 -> 1.91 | -0.094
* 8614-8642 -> 1.96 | -0.037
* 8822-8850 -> 1.95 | -0.047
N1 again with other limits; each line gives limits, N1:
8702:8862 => 5.45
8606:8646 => 5.54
